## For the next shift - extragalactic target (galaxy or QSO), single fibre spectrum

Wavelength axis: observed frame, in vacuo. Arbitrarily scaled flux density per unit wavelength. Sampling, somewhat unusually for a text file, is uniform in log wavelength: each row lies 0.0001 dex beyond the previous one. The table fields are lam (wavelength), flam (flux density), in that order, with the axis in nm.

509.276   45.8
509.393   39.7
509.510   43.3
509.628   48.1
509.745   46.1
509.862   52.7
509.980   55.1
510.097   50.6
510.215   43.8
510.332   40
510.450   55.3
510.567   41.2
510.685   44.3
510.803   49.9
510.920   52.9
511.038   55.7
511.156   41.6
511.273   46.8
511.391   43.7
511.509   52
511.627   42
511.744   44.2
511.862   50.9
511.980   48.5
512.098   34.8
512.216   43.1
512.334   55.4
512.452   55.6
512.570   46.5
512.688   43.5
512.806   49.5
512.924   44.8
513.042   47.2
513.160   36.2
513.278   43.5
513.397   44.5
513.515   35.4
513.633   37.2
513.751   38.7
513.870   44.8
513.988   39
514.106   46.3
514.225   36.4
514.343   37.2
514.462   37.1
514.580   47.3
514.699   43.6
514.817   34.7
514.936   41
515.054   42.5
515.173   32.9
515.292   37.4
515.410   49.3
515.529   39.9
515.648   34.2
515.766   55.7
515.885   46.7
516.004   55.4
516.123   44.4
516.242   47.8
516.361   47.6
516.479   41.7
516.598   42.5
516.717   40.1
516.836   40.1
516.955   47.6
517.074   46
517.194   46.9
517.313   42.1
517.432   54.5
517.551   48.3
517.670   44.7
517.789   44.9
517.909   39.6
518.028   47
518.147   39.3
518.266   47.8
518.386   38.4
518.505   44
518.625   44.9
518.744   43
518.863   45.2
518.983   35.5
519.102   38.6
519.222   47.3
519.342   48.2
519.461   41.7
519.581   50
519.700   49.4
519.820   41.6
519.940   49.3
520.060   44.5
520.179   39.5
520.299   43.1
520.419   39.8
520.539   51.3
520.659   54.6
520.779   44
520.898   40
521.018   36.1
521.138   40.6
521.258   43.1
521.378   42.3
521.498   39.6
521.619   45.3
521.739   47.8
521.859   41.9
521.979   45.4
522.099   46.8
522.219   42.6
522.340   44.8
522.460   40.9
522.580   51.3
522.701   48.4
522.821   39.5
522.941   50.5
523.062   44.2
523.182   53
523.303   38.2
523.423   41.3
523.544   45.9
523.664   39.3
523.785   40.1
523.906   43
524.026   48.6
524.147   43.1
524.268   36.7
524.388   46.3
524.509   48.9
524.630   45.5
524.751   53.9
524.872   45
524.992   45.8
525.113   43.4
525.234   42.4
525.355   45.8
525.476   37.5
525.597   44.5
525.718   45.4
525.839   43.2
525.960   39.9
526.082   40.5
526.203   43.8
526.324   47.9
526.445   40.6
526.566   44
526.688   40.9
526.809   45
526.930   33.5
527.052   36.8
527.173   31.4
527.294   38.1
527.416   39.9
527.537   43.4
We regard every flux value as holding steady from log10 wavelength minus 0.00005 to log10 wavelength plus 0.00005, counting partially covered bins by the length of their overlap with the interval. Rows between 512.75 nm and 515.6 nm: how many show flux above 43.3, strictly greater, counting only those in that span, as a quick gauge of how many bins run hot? 10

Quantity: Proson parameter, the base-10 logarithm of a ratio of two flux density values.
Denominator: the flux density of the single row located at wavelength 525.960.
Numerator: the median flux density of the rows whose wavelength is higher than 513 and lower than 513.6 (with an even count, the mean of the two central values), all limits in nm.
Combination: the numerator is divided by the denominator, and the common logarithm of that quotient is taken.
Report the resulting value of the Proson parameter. 0.038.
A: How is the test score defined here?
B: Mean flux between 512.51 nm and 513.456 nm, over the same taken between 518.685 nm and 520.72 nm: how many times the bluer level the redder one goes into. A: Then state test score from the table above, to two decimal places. 0.99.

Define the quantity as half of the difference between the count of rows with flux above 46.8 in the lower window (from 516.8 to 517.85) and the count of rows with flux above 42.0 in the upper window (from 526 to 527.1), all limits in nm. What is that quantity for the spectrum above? 0.0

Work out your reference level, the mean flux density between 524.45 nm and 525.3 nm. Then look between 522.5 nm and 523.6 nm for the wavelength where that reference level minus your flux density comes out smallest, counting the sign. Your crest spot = 523.182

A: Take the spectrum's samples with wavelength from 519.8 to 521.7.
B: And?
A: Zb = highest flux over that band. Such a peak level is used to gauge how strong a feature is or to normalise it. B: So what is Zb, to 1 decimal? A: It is 54.6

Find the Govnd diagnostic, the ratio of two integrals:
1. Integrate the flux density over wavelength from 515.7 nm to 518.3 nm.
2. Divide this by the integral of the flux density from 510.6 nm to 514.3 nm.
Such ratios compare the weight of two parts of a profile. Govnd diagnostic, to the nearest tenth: 0.7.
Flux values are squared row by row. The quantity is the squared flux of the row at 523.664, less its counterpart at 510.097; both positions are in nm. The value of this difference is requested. -1016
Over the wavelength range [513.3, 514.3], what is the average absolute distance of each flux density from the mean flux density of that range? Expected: 3.7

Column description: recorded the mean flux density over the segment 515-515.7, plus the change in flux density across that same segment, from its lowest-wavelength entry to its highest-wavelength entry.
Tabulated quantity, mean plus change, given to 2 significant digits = 31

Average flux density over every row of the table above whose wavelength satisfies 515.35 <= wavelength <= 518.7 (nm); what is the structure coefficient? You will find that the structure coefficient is 45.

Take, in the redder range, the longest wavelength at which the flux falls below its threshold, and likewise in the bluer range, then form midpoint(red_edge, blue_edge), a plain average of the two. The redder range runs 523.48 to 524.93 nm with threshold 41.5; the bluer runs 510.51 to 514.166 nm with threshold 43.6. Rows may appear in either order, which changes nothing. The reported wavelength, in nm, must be 519.13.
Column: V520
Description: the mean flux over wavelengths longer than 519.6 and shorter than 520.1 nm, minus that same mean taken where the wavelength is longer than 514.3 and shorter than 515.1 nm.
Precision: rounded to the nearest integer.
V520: 6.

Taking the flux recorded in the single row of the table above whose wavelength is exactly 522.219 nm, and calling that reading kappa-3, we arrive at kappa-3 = 42.6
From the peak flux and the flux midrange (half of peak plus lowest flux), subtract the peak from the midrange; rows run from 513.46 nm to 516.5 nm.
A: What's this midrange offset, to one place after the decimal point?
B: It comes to -11.4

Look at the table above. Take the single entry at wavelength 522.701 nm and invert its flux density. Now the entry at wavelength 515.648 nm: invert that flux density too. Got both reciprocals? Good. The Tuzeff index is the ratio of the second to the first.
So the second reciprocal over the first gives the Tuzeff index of 1.4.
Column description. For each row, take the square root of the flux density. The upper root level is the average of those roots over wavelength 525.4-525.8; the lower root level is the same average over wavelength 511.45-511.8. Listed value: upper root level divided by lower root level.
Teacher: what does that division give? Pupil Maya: 0.96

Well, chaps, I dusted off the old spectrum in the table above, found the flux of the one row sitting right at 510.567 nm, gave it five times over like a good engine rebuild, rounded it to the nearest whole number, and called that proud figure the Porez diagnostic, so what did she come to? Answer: 206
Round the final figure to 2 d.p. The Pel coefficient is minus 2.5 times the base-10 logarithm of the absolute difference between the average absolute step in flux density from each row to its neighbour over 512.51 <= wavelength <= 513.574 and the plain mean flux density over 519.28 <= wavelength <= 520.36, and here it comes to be -4.00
